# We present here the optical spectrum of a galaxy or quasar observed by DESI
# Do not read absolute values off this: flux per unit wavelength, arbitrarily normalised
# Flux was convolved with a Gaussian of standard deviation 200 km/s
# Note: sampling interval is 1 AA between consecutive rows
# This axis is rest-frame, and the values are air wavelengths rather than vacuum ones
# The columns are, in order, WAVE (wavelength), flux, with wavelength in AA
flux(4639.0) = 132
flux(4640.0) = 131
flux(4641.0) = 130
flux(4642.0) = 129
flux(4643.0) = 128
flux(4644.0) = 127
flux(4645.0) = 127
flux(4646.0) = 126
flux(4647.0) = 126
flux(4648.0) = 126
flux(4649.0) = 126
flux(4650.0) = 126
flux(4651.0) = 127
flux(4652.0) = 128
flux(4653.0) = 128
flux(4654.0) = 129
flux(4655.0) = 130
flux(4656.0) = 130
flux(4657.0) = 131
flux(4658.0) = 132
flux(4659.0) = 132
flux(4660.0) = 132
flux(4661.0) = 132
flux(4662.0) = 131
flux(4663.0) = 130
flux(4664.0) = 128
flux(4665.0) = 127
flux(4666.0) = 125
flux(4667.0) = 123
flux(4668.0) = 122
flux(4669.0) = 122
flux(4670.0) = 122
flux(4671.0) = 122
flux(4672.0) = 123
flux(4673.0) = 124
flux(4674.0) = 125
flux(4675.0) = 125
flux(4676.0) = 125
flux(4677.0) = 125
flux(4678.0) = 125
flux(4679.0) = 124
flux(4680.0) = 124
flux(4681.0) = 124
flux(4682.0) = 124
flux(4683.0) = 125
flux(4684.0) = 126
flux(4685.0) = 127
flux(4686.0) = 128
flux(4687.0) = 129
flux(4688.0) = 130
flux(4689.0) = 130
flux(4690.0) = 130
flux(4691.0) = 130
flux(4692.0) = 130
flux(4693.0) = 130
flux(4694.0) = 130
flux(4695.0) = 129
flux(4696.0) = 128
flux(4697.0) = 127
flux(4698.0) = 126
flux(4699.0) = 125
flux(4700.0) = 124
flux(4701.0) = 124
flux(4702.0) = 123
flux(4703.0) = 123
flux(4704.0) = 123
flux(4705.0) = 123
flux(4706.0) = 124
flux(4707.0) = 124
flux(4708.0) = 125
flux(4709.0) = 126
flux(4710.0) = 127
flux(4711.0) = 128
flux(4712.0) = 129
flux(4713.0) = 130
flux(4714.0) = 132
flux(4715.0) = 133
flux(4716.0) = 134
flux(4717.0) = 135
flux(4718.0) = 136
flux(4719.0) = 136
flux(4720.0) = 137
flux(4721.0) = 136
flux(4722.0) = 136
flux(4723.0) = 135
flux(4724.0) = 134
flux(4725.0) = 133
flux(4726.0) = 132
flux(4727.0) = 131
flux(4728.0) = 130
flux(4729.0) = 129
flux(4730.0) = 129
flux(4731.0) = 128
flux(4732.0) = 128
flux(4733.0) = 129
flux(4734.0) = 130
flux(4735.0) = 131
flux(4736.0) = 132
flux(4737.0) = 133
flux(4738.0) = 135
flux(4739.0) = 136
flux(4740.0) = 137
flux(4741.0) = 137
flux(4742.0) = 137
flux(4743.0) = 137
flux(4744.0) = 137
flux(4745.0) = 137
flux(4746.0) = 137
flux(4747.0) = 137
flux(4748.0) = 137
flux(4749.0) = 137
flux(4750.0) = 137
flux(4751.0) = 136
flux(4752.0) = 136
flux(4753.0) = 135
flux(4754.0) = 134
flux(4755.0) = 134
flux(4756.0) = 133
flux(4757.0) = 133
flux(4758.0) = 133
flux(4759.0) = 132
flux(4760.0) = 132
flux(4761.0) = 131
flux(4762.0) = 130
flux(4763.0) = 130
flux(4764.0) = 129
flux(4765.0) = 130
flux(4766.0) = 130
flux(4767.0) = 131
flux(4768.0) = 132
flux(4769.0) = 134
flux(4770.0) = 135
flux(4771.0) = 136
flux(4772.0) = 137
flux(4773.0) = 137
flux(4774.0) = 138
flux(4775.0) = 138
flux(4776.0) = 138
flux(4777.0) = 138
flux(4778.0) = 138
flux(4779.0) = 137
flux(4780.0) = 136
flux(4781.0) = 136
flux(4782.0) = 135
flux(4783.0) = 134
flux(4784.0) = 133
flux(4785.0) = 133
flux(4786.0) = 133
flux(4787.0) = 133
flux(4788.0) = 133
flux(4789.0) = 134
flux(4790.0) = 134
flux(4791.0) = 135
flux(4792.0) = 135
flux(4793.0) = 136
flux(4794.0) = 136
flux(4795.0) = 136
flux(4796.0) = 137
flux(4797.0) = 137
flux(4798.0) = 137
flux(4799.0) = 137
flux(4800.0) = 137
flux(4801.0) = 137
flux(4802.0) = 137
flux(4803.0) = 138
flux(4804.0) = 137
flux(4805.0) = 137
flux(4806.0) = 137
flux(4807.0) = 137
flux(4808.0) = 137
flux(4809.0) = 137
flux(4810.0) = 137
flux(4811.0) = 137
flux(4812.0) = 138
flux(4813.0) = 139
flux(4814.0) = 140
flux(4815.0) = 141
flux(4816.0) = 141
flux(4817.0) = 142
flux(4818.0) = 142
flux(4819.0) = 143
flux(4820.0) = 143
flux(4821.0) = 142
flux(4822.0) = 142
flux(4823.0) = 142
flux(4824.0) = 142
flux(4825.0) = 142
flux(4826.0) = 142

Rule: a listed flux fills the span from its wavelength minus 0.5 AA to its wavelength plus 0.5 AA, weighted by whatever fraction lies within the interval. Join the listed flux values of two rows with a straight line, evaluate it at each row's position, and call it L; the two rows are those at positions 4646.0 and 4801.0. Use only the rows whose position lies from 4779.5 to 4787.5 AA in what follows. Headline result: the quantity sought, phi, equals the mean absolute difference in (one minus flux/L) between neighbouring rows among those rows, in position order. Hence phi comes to 0.0037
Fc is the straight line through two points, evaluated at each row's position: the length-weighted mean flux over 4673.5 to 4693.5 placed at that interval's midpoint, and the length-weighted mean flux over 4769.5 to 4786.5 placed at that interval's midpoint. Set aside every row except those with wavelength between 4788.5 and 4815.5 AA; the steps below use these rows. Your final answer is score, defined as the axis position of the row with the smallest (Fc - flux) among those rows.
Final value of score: 4815.0 AA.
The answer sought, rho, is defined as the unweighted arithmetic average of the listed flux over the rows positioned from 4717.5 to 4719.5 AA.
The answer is 136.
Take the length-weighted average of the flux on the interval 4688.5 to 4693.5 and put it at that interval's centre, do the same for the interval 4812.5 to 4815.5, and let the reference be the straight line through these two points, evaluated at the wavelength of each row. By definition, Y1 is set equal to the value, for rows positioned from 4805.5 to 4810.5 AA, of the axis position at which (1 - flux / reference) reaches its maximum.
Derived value 4810.0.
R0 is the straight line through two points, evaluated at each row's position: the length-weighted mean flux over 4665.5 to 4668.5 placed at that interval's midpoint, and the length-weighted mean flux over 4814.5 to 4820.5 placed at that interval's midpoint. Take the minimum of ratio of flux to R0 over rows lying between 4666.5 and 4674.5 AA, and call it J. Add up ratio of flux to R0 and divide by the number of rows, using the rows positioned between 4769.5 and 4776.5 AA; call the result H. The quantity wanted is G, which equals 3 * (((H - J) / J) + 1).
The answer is 3.06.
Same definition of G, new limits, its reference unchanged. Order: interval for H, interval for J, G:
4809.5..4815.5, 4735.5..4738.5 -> 2.94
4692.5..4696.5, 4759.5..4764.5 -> 3.21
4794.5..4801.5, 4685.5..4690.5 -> 2.89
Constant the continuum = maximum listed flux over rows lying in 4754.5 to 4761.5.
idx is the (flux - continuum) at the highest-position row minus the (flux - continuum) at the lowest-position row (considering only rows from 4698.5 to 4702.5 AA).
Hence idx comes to -2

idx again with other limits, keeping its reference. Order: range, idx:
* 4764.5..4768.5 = 2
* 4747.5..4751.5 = -1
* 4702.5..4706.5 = 1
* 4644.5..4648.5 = -1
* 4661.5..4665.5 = -4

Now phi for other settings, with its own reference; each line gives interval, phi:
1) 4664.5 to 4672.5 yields 0.0071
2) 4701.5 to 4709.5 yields 0.0034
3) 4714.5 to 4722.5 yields 0.0054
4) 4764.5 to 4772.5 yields 0.0070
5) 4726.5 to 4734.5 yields 0.0056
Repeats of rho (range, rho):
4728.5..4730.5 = 129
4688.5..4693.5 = 130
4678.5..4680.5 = 124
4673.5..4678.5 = 125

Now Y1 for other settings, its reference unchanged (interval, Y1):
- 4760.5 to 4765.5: 4764.0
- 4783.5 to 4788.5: 4788.0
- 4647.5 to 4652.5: 4650.0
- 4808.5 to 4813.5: 4811.0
